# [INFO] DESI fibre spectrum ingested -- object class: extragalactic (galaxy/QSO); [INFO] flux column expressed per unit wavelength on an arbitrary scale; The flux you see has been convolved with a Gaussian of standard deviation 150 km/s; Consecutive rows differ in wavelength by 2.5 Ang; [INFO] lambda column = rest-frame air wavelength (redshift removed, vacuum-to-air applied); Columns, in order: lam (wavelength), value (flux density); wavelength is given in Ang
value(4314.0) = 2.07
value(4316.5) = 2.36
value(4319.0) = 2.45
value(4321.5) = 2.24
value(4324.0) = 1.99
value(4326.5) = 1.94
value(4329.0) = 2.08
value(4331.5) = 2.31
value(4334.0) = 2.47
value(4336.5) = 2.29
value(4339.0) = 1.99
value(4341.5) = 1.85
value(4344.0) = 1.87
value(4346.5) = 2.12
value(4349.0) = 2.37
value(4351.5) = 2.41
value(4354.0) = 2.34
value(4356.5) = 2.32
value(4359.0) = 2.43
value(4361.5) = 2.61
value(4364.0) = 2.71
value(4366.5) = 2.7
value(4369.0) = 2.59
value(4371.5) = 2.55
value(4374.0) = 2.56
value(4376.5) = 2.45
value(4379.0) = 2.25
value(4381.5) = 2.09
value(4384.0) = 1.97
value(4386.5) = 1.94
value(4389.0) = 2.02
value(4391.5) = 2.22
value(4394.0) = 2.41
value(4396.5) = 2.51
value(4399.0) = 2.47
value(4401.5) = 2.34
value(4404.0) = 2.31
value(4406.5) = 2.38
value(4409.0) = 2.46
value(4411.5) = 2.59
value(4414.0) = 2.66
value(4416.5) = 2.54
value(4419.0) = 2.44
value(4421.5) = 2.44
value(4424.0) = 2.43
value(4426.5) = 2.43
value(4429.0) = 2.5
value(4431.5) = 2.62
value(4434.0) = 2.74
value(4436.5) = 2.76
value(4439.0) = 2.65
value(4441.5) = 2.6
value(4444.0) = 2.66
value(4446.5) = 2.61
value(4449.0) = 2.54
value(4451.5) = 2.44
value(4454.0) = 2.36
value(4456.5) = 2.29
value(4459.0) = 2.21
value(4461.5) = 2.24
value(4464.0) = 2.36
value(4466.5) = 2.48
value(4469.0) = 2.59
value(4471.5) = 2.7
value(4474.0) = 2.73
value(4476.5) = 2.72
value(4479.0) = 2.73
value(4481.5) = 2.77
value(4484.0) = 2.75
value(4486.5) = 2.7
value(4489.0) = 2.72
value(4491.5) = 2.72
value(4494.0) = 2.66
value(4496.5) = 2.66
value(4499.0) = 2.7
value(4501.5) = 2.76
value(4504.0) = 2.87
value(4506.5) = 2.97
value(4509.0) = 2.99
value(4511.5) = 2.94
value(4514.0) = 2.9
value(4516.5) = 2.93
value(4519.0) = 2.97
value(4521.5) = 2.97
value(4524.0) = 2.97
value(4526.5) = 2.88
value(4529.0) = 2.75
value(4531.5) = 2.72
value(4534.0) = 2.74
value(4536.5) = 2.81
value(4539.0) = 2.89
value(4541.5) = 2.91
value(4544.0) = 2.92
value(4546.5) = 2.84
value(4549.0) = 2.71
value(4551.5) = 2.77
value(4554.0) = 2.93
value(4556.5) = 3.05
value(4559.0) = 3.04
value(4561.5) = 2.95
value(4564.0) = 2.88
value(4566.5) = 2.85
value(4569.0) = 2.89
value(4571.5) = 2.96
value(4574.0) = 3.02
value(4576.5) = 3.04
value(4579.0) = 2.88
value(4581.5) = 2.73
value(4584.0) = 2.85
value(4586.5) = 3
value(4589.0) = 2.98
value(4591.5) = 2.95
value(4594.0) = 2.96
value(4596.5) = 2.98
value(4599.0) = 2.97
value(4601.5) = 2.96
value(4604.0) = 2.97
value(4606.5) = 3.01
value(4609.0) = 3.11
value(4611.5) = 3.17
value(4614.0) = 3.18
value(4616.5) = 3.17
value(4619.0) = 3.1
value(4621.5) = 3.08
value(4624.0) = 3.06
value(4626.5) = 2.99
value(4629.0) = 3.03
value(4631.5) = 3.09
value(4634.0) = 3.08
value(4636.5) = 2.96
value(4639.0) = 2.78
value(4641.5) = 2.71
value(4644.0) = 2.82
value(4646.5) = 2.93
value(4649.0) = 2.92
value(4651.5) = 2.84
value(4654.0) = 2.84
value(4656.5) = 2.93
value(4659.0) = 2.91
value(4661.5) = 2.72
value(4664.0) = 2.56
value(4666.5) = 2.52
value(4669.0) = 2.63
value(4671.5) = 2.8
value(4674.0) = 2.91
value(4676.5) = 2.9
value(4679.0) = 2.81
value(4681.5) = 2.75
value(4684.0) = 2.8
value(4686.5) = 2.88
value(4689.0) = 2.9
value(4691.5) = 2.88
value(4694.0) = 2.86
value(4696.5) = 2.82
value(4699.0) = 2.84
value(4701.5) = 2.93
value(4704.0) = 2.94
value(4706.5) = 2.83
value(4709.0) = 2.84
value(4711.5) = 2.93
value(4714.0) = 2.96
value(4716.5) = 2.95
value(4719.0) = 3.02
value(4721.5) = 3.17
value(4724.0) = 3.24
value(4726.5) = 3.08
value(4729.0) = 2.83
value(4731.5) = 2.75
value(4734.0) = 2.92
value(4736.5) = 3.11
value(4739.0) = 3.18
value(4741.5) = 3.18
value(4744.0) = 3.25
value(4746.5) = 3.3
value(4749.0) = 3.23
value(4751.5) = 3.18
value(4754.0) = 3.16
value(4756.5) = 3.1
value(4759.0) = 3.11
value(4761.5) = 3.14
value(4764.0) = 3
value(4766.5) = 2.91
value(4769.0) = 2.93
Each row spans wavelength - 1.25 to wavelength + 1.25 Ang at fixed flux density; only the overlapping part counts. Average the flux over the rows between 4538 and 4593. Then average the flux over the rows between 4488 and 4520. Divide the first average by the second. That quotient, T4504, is 1.03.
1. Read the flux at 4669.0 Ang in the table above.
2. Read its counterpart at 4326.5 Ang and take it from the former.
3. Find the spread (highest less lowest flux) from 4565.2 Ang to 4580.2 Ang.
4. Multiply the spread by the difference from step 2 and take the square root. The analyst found 0.36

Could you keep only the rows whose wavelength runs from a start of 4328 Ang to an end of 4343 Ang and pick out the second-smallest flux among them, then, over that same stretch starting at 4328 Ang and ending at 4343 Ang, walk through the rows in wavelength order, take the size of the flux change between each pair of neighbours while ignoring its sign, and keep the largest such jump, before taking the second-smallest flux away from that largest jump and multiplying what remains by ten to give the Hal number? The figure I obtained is -16.9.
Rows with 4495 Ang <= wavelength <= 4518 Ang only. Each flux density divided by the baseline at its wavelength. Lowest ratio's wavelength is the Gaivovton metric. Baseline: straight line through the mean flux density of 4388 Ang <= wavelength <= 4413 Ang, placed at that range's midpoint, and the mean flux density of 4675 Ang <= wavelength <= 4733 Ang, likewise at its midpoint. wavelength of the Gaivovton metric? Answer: 4496.5 Ang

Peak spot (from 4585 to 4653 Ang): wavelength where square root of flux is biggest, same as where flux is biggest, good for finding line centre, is 4614.0 Ang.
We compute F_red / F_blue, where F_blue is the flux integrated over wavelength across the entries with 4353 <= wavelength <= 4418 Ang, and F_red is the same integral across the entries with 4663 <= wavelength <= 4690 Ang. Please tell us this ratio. 0.5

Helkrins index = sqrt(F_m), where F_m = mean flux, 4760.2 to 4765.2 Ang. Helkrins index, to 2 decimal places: 1.75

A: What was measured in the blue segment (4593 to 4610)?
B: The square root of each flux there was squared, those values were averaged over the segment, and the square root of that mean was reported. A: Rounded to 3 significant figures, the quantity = 1.73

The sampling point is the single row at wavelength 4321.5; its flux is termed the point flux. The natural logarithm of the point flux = 0.81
